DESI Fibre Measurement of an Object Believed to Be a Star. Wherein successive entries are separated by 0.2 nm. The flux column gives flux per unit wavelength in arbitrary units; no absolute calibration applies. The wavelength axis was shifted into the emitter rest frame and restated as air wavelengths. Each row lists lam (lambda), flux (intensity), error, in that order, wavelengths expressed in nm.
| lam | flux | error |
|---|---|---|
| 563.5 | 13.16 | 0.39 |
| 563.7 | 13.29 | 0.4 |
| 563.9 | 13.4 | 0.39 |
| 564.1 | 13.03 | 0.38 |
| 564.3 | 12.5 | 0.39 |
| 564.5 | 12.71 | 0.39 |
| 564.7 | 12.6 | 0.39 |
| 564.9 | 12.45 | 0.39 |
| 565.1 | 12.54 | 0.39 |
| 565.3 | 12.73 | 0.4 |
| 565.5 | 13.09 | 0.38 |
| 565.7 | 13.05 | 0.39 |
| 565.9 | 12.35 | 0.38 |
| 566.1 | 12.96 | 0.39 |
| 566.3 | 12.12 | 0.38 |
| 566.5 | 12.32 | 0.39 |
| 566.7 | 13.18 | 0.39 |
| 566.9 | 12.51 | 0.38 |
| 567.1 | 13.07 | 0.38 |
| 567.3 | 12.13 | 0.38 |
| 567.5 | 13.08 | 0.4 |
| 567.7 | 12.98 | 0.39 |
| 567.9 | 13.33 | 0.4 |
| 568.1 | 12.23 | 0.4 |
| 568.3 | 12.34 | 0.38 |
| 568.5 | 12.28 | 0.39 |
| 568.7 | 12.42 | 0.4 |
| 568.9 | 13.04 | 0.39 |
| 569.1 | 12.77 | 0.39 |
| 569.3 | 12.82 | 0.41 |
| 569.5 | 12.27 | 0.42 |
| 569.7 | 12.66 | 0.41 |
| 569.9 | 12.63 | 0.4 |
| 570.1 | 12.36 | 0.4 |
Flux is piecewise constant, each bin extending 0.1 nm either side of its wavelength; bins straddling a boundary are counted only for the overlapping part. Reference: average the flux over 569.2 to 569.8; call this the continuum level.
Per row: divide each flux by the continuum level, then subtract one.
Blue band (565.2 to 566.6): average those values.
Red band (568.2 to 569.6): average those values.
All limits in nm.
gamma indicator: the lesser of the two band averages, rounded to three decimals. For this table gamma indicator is -0.002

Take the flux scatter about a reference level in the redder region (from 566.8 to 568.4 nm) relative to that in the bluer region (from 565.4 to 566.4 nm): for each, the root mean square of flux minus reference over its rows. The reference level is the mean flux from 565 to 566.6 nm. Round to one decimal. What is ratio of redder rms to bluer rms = 1.1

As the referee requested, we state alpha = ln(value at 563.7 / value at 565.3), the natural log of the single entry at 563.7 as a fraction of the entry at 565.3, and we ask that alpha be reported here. 0.04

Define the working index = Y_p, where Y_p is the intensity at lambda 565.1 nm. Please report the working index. 12.54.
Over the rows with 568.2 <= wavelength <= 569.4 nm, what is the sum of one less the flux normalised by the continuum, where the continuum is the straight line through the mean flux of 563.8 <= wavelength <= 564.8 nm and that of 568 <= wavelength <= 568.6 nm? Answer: -0.20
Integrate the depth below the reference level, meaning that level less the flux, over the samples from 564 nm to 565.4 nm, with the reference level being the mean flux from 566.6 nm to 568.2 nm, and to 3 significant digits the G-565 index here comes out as 0.227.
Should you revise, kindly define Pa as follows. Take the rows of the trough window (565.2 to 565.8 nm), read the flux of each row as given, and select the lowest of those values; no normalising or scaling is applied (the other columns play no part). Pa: 12.73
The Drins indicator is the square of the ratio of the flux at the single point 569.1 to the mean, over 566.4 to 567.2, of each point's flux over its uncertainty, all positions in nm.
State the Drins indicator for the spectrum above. 0.148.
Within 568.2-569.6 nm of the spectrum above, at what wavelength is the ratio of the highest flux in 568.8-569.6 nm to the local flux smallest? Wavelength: 568.9 nm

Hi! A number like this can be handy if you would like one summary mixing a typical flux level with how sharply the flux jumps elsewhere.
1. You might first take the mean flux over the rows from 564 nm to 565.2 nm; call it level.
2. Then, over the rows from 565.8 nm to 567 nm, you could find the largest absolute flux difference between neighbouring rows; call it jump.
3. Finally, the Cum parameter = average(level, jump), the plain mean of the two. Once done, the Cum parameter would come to 6.75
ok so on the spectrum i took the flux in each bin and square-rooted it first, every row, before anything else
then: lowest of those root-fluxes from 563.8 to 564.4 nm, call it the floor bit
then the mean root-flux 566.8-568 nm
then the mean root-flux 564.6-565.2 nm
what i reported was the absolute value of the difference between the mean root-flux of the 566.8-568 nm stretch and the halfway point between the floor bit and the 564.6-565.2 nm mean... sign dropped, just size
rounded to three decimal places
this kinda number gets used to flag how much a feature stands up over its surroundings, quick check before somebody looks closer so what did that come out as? 0.047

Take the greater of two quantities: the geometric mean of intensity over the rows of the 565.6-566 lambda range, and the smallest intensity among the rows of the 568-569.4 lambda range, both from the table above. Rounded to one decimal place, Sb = 12.7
